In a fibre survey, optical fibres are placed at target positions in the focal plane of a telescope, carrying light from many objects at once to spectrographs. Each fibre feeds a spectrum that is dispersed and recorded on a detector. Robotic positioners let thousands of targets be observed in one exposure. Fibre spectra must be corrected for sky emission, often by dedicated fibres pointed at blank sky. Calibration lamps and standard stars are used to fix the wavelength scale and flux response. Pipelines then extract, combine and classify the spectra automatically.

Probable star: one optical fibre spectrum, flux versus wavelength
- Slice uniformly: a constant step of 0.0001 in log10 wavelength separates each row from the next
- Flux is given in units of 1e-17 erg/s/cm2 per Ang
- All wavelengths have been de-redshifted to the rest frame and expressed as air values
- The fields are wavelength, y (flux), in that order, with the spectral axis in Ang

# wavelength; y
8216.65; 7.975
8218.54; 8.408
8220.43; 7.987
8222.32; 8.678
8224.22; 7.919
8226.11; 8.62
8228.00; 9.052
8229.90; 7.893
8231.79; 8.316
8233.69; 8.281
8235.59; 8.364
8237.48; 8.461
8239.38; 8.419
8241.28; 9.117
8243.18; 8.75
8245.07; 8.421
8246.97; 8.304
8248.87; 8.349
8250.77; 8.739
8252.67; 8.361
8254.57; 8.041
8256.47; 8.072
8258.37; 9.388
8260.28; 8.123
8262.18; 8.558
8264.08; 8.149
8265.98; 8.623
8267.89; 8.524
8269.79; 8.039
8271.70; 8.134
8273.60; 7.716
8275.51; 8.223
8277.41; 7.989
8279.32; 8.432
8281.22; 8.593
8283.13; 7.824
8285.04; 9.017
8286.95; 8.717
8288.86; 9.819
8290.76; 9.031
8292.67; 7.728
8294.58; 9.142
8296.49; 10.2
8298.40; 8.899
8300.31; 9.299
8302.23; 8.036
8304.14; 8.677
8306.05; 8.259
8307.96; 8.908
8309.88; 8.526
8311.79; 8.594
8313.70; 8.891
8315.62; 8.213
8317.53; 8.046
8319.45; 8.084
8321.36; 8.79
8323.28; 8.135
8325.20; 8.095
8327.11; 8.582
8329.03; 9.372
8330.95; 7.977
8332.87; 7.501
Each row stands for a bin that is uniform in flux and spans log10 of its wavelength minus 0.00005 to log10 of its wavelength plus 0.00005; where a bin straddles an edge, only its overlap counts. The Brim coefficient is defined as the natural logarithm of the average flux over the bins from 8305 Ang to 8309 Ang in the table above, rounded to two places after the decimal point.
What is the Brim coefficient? 2.15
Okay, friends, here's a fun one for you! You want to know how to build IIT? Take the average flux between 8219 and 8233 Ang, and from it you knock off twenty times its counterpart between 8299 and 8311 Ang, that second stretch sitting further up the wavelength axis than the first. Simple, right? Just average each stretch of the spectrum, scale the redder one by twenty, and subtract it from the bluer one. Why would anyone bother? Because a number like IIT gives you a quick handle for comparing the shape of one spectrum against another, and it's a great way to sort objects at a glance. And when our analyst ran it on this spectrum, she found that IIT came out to -164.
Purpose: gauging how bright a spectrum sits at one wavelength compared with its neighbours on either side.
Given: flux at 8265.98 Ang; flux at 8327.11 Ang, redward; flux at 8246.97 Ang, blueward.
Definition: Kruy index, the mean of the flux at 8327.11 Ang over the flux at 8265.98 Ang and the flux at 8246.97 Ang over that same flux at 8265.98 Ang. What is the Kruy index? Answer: 0.98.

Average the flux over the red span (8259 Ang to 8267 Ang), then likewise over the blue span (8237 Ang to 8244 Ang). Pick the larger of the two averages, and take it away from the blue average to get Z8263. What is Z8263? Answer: 0.00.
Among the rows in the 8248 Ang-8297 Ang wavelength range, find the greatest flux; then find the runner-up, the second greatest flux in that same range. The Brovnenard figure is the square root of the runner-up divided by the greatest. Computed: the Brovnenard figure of 0.981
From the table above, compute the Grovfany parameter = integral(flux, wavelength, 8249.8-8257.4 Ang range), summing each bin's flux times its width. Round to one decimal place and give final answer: 63.1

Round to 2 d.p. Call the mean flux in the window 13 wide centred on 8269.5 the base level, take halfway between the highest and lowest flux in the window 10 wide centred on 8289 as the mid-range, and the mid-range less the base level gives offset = 0.57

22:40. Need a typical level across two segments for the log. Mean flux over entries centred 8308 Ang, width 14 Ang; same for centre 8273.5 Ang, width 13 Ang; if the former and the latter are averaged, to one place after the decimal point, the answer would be 8.4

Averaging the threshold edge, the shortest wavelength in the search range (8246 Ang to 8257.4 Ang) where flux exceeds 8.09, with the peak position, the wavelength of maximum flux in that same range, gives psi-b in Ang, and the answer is 8248.9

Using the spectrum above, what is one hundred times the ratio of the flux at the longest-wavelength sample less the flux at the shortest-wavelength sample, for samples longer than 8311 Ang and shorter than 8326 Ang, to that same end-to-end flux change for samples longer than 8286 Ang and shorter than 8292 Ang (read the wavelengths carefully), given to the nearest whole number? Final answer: -159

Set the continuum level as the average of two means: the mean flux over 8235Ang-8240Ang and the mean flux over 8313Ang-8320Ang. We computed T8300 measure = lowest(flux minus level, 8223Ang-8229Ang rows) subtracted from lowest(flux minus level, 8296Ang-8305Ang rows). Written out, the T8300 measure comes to 0.12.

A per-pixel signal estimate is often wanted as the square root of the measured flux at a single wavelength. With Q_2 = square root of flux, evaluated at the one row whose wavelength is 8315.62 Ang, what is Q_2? 2.87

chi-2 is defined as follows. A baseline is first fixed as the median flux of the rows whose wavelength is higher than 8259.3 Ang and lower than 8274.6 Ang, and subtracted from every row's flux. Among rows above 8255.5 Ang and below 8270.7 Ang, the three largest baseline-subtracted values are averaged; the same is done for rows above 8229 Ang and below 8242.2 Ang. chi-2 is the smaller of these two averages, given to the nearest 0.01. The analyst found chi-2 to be 0.52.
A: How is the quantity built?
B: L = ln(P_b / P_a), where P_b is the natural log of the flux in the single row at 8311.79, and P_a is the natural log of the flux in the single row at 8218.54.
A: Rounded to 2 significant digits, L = 0.010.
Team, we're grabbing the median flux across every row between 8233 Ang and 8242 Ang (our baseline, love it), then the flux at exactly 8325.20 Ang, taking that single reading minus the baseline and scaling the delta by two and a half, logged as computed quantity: -0.81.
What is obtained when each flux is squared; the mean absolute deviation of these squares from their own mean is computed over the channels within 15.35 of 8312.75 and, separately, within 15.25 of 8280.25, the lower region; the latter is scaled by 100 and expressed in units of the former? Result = 140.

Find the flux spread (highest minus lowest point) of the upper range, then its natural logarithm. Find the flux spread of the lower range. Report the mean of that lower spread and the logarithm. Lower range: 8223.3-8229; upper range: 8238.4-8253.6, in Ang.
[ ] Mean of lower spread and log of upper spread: 0.46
